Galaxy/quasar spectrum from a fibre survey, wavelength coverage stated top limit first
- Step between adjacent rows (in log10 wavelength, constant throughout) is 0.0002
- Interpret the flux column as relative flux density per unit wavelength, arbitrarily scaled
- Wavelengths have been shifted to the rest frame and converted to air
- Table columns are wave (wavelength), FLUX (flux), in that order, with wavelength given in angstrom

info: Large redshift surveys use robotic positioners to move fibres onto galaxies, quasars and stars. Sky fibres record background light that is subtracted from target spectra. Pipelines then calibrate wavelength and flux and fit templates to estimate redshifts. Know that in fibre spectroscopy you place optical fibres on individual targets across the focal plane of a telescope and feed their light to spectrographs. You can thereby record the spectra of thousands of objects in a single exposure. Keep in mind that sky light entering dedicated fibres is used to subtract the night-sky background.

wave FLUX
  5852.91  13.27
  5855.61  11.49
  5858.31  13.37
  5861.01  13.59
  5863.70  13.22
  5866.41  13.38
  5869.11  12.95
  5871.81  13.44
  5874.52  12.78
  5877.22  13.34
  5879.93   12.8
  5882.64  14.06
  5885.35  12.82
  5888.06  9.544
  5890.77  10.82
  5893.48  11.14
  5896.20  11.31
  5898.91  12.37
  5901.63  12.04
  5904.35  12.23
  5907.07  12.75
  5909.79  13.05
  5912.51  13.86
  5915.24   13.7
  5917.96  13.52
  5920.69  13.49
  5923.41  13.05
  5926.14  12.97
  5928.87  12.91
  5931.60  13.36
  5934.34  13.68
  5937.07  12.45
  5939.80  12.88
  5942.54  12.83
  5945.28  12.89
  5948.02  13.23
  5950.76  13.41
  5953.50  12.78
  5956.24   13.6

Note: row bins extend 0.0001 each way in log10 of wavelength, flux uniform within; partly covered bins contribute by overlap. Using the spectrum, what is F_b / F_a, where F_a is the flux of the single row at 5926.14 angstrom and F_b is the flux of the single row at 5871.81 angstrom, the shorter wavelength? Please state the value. 1.04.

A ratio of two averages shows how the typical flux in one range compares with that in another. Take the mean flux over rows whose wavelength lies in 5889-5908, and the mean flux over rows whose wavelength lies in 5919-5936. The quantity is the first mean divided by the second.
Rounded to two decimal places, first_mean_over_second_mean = 0.89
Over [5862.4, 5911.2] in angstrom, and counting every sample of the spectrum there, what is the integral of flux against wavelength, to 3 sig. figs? 607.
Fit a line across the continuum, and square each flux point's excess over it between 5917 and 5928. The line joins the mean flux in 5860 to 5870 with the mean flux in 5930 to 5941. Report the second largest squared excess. 0.1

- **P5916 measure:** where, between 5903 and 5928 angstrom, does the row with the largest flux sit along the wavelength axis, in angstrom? 5912.51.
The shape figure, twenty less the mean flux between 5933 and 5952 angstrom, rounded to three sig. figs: 6.95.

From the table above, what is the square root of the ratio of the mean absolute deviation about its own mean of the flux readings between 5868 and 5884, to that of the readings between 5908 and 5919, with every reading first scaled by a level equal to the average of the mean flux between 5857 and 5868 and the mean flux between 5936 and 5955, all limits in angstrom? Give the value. 1.25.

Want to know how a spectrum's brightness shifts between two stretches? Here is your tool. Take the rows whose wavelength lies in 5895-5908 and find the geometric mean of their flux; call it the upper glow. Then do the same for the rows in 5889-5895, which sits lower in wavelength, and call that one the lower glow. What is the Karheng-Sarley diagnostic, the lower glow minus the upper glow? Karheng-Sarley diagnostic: -1.2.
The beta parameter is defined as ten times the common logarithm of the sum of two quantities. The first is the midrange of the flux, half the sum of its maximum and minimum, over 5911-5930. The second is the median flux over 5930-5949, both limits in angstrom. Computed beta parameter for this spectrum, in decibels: 14.2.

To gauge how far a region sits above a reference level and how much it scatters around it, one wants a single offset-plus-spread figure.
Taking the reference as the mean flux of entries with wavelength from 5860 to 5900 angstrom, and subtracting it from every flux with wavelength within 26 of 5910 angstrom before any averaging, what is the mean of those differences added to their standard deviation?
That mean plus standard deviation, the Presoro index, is 1.2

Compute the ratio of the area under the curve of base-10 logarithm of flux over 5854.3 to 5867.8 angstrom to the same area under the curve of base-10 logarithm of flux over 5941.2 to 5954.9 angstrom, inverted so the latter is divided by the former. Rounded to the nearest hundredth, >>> 1.02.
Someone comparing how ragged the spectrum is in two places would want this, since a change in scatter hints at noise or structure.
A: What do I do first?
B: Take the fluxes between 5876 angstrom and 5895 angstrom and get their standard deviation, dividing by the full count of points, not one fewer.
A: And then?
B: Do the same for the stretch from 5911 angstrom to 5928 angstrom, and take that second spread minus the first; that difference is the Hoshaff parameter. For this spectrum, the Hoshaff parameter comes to -1.2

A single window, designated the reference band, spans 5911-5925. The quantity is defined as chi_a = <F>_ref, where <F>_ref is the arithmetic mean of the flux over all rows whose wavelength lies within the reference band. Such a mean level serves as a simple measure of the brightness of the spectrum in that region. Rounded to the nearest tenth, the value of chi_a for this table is 13.5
